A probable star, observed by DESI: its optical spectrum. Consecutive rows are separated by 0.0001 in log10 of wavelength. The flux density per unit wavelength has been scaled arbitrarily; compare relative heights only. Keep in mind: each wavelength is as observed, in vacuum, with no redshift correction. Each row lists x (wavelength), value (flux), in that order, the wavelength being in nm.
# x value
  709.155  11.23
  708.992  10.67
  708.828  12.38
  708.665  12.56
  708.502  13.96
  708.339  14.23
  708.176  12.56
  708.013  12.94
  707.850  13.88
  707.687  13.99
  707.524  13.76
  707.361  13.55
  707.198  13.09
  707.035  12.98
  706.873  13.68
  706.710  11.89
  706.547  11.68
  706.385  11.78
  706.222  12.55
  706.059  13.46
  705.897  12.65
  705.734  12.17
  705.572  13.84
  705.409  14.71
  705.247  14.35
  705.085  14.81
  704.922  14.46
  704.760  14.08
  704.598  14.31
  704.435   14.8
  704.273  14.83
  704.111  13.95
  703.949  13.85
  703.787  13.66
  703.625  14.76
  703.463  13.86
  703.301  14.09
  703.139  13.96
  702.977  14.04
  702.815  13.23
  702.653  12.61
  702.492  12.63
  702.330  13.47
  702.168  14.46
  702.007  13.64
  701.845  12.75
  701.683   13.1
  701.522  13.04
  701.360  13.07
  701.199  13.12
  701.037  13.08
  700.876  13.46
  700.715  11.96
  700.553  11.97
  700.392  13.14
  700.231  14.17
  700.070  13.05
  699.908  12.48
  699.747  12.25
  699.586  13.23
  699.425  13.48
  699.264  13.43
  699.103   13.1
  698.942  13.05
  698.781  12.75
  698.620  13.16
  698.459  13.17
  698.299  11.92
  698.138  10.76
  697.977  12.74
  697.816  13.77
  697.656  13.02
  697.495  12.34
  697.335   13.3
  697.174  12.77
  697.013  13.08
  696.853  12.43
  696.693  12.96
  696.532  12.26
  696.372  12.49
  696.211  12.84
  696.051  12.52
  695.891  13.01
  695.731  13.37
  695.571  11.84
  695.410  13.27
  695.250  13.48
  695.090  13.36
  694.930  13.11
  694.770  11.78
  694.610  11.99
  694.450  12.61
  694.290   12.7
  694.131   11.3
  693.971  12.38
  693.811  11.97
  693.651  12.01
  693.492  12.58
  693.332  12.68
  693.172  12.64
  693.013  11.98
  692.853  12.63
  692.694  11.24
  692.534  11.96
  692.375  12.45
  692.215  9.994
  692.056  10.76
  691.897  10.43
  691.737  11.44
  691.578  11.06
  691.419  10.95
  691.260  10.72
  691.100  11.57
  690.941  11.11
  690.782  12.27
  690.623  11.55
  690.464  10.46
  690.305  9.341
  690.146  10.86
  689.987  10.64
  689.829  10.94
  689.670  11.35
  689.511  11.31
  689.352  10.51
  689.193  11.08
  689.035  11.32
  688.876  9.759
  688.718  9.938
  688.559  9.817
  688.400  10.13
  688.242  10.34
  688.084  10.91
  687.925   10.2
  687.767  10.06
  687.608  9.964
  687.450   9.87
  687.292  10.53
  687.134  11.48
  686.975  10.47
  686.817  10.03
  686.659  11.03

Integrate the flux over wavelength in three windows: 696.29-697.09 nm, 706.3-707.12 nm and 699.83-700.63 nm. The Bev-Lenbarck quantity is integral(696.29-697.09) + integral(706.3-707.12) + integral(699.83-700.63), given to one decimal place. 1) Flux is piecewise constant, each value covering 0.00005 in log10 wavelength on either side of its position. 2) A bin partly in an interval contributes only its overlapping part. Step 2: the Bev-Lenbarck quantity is 30.7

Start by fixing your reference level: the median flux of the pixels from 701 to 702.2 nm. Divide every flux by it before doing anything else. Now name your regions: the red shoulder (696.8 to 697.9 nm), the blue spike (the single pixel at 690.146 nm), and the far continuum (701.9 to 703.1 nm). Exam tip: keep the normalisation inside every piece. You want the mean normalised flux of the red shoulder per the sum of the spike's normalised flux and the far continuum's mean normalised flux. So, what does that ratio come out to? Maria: 0.53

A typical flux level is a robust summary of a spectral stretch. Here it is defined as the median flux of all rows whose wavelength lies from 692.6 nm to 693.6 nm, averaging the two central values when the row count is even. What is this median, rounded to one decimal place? 12.6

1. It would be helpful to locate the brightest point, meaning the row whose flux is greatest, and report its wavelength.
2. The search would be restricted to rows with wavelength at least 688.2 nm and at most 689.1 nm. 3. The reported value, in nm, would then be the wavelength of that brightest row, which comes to 689.035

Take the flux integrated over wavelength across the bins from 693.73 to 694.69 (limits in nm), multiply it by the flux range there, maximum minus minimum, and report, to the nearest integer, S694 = 16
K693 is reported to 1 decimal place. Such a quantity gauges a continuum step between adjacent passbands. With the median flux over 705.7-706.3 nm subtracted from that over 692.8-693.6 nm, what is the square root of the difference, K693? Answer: 0.2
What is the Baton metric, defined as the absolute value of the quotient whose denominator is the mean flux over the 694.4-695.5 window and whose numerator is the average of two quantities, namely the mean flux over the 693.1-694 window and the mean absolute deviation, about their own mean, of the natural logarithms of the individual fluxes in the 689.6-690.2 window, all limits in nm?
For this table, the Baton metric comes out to 0.48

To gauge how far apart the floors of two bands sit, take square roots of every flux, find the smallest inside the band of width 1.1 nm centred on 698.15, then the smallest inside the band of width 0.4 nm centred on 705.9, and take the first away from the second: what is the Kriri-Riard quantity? 0.21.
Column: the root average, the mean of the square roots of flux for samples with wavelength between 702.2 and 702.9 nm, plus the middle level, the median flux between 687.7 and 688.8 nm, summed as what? 13.7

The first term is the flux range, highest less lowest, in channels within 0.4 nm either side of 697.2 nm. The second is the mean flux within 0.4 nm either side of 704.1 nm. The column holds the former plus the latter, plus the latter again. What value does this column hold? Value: 29.4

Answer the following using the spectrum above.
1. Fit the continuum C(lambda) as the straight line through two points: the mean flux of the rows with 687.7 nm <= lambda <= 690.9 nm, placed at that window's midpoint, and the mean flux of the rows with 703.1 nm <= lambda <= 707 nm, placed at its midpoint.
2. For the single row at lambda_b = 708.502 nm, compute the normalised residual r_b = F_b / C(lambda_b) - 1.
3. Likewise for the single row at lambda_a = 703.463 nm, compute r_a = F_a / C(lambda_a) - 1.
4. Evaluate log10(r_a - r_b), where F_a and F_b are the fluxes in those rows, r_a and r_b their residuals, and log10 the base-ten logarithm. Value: -1.20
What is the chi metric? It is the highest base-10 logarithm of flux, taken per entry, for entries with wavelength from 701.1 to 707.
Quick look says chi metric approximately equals 1.17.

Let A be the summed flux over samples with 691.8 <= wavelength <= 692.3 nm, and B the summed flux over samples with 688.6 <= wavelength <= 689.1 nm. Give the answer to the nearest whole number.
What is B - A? 0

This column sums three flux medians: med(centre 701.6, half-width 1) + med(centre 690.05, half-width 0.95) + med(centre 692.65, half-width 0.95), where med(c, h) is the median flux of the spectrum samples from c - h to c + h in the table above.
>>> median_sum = 36.1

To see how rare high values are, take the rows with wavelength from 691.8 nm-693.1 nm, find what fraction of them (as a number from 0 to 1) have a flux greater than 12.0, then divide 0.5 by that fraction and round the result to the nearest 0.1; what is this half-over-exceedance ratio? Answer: 2.0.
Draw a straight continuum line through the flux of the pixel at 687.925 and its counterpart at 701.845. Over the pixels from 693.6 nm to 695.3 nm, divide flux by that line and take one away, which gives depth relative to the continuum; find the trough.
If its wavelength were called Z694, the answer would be 694.131 nm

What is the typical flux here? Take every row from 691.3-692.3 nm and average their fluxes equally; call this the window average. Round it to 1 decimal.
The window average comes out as 10.8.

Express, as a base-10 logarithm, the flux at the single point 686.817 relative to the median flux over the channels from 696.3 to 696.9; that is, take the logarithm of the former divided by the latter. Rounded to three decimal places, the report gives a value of -0.094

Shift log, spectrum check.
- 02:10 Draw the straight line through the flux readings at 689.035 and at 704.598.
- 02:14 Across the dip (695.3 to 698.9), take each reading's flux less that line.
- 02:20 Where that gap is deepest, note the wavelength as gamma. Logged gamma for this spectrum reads 698.138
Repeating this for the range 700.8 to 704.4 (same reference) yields 702.653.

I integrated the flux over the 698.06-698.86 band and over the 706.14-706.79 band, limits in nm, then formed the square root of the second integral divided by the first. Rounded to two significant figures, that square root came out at 0.89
